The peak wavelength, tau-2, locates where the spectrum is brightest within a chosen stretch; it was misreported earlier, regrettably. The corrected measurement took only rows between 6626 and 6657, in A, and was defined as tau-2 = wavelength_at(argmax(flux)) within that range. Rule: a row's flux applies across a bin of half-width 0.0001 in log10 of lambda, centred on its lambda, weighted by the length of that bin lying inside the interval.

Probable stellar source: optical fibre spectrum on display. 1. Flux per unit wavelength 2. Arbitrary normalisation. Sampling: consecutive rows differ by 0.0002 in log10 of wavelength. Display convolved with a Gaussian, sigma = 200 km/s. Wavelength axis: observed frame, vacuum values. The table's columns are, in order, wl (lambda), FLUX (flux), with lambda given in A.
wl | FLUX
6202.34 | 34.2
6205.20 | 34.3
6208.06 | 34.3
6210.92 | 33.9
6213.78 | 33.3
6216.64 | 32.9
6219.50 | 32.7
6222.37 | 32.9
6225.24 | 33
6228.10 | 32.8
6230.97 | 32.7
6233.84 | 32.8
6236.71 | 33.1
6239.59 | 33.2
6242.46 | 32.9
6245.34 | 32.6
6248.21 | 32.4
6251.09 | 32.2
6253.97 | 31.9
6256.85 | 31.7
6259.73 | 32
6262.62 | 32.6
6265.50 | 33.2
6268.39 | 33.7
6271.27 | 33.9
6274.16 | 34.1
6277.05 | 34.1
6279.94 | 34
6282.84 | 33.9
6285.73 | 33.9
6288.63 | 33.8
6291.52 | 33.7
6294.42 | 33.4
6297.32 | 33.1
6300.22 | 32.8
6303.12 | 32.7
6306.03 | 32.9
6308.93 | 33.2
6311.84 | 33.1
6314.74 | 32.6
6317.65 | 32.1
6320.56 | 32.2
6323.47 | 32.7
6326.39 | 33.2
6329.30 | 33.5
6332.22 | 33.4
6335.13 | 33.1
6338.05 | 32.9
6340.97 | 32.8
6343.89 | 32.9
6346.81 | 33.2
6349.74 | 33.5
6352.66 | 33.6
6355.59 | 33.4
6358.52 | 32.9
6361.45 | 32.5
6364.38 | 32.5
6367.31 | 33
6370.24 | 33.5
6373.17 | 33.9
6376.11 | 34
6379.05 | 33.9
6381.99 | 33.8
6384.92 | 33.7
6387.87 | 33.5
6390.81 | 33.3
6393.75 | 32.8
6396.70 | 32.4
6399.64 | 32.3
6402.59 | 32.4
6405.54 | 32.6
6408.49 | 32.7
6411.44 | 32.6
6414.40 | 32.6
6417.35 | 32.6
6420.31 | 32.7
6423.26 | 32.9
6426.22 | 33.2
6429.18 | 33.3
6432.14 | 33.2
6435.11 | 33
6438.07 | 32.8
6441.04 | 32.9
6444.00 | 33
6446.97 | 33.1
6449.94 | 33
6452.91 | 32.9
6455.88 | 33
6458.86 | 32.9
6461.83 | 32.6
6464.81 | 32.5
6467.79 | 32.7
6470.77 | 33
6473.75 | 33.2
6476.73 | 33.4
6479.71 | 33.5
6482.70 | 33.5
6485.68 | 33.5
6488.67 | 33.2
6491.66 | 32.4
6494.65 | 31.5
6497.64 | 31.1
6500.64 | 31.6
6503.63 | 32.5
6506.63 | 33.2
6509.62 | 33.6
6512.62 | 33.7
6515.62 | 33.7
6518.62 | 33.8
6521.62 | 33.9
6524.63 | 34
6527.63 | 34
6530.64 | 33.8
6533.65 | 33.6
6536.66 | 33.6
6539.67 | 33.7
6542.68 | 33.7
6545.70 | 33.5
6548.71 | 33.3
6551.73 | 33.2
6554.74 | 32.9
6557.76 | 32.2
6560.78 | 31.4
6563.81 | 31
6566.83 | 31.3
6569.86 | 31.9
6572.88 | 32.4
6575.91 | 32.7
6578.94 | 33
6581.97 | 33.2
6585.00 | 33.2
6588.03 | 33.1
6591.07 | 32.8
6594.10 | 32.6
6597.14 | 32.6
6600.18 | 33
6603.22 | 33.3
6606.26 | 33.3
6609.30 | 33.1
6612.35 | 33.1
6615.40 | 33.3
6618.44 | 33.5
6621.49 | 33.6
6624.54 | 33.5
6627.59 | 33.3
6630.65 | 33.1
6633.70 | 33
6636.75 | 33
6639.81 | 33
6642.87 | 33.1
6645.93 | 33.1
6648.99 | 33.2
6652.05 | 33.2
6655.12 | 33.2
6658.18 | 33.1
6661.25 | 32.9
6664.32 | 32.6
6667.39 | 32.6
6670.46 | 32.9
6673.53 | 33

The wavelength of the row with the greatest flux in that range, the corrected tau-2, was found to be 6627.59 A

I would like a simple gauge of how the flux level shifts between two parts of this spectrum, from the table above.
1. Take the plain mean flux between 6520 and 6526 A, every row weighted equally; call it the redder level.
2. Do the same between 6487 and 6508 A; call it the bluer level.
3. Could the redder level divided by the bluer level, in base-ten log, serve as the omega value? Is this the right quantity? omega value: 0.023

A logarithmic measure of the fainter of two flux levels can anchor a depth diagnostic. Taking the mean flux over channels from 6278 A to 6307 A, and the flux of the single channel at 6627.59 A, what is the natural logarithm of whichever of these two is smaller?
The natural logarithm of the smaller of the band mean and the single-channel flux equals 3.51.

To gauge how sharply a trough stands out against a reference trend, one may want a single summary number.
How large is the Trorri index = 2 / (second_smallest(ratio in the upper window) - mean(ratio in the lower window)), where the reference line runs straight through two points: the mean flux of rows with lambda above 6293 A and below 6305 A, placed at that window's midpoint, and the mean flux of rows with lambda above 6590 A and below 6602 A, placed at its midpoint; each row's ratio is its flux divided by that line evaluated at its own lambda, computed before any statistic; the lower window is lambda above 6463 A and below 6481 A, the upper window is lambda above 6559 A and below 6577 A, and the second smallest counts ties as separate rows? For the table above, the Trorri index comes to -39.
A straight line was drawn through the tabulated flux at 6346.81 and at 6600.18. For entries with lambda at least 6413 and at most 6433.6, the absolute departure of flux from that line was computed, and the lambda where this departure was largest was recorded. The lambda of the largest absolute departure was 6414.40 A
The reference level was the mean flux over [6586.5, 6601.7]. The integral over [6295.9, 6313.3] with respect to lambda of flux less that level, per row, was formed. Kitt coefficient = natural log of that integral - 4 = -3.1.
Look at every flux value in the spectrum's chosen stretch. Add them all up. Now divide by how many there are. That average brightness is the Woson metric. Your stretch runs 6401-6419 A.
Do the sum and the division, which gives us 32.6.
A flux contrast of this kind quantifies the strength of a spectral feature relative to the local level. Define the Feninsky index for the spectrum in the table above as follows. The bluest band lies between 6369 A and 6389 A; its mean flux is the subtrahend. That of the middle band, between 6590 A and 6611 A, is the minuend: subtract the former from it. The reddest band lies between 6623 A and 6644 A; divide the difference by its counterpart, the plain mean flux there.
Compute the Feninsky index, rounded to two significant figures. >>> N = -0.024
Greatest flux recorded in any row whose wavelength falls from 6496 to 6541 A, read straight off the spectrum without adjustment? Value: 34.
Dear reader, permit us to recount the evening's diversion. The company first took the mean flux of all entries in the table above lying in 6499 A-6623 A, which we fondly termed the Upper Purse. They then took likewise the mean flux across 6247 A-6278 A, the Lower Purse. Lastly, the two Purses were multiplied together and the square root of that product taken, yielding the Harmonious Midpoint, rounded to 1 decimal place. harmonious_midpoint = 33.0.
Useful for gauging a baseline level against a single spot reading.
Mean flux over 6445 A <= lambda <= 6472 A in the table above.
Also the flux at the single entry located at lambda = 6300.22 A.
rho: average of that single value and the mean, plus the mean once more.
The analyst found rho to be 65.7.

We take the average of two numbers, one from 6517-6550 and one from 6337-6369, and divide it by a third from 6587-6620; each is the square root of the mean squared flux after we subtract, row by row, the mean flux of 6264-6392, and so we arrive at 1.3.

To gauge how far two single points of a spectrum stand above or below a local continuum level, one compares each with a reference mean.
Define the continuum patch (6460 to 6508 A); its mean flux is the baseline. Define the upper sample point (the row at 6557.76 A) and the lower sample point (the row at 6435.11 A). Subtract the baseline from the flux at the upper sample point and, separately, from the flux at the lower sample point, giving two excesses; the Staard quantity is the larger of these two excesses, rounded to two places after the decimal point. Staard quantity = 0.29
